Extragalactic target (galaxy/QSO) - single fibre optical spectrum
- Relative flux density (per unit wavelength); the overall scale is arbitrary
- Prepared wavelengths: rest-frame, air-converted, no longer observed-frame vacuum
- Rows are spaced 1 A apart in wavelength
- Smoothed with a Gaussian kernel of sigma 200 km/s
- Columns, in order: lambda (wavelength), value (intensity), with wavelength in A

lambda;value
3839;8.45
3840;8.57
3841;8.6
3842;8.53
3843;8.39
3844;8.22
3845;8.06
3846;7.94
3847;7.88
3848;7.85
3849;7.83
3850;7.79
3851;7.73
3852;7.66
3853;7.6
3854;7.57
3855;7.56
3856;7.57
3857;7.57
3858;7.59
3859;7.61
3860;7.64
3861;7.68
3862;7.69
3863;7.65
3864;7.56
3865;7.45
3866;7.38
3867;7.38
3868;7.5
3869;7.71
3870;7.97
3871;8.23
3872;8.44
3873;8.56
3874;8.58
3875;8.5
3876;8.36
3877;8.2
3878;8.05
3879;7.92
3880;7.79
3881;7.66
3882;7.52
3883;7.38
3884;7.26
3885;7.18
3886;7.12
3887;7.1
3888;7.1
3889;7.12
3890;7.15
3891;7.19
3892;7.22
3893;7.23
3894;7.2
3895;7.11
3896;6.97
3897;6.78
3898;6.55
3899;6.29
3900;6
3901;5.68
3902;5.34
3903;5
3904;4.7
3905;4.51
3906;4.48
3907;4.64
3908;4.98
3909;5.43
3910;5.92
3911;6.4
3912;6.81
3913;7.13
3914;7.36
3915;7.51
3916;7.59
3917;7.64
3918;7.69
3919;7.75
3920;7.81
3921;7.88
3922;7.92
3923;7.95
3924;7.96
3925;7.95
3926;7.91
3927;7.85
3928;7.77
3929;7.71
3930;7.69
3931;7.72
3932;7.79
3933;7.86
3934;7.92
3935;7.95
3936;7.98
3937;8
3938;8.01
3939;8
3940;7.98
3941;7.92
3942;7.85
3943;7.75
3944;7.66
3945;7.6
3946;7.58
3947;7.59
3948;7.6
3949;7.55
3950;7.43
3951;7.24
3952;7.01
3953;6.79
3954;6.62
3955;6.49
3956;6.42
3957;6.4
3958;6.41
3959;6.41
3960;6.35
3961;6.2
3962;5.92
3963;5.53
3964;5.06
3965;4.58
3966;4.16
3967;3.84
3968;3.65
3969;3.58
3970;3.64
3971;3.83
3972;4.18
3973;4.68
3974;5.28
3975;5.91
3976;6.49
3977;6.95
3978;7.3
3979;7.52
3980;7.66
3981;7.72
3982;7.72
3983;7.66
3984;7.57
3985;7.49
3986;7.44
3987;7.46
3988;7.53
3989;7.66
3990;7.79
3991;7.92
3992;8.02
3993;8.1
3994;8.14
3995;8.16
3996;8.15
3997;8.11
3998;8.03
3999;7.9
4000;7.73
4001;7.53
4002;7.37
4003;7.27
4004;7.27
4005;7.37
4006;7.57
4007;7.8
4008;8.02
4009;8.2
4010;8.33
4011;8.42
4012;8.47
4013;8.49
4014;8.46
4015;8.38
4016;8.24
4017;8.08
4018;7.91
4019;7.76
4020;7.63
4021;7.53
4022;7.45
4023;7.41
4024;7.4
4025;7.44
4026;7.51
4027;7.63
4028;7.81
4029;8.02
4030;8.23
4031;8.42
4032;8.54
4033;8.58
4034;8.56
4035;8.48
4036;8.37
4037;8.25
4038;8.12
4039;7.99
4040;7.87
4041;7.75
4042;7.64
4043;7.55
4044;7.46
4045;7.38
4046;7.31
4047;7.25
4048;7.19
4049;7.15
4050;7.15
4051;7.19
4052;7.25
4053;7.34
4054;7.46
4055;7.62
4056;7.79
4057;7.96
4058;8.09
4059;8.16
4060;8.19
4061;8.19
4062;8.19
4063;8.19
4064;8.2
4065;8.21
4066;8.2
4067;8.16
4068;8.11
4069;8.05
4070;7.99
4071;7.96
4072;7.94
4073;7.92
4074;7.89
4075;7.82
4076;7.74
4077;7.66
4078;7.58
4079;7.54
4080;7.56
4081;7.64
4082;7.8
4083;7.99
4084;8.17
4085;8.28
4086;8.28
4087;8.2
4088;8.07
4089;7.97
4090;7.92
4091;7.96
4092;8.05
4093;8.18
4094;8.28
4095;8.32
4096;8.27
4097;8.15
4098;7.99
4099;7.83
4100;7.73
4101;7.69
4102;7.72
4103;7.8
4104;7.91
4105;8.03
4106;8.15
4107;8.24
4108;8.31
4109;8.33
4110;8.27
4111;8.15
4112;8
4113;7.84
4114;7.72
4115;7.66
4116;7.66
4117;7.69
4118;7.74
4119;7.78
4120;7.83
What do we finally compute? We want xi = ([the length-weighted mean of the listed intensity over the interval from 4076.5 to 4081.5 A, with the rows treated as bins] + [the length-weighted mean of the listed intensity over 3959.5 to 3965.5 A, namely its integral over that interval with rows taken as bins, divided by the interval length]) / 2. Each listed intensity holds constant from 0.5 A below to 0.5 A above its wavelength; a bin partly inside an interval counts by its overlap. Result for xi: 6.6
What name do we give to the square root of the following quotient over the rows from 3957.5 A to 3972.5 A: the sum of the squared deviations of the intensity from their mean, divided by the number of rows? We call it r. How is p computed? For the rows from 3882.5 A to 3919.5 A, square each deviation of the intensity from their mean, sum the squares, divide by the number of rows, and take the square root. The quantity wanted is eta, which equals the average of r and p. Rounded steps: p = 1.00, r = 1.10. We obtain 1.05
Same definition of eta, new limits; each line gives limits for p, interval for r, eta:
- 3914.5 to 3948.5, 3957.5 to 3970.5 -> 0.63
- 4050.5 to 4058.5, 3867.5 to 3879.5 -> 0.32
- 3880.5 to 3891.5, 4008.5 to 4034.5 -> 0.30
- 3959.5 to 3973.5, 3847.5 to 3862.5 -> 0.53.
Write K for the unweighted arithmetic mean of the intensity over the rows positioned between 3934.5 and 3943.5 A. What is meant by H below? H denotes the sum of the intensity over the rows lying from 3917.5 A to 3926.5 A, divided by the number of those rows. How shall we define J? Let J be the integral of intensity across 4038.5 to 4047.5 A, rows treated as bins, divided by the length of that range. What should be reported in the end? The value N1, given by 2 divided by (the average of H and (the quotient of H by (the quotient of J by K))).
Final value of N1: 0.248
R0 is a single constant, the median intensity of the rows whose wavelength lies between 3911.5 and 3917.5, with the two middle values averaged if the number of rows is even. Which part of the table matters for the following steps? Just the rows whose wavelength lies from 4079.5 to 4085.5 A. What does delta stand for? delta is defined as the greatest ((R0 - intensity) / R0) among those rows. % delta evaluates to -0.017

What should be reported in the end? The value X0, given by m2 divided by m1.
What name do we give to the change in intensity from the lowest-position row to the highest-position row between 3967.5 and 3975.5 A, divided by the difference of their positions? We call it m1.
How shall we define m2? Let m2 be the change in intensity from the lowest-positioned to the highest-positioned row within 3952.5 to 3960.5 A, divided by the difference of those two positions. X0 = -0.2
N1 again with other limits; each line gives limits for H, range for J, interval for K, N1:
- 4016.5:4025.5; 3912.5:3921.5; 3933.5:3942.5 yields 0.256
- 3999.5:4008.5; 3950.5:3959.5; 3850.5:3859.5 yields 0.247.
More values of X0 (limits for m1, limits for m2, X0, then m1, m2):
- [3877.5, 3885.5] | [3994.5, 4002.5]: 0.9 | -0.12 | -0.11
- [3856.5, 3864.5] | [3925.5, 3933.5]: 5.0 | 0.00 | -0.01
